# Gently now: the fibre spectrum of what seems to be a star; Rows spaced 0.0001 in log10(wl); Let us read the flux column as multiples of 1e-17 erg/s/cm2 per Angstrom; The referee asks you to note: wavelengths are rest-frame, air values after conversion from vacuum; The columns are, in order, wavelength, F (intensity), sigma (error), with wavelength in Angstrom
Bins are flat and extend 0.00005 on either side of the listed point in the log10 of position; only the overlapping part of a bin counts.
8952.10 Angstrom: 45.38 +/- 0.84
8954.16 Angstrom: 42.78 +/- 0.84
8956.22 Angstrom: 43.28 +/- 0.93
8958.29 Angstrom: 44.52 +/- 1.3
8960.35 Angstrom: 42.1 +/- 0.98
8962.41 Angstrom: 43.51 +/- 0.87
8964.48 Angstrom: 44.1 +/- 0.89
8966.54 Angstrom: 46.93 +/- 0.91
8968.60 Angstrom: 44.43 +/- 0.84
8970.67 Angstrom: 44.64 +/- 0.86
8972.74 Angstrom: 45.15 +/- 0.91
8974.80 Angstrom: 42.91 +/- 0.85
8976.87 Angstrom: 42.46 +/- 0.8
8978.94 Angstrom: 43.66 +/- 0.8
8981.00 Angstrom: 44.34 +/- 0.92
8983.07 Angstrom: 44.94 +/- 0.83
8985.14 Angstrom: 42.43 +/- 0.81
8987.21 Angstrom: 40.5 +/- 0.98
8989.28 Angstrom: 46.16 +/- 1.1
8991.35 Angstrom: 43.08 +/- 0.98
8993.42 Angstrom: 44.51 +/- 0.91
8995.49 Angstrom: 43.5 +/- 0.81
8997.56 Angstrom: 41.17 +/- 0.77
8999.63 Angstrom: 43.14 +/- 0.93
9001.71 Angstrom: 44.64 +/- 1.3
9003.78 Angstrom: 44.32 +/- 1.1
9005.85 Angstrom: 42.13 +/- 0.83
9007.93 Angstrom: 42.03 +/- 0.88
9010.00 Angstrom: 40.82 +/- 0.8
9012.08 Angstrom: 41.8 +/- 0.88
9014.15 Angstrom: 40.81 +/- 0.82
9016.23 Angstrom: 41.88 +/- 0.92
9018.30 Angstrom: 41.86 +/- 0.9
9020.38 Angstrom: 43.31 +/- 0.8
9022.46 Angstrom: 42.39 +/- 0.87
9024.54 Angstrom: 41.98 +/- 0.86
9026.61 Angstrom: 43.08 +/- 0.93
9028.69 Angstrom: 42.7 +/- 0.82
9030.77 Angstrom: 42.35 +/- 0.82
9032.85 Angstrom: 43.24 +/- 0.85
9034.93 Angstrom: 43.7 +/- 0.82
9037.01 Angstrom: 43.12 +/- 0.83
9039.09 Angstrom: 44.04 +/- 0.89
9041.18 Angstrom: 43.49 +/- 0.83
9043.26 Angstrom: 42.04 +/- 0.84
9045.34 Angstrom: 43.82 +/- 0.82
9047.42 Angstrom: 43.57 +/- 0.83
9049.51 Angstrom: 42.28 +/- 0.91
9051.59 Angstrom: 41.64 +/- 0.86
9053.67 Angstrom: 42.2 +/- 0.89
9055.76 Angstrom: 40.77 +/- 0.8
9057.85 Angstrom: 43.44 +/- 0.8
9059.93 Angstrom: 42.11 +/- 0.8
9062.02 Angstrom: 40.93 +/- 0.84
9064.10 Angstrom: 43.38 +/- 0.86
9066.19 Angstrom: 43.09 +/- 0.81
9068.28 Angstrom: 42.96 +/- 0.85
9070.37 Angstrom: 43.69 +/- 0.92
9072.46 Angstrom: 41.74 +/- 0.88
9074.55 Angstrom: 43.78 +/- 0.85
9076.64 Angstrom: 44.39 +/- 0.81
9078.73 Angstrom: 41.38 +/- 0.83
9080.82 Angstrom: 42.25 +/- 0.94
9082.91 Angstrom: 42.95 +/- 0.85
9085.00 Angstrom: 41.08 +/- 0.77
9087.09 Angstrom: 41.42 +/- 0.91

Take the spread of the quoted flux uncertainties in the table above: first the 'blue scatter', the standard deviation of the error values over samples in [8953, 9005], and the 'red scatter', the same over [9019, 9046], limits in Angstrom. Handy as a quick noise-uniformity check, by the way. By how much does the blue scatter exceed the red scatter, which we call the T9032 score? 0.10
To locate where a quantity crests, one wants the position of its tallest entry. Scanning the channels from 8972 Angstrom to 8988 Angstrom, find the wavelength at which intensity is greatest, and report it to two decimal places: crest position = 8972.74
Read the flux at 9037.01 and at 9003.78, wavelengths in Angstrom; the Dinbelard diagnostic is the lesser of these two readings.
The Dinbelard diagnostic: 43.1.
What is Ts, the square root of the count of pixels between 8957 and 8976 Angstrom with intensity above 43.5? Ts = 2.65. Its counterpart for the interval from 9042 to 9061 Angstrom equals 1.41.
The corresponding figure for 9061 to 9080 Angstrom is 1.73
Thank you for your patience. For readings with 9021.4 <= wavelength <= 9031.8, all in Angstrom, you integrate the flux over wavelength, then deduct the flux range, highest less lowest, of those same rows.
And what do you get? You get 441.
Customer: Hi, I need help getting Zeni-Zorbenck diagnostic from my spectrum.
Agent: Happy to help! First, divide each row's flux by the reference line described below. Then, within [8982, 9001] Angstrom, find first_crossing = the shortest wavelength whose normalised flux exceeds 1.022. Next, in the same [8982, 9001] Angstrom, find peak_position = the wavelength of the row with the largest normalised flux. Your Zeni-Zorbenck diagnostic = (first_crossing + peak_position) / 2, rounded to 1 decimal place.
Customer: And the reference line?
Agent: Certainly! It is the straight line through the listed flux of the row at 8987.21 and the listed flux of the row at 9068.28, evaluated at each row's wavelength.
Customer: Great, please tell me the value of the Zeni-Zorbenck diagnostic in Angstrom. 8986.2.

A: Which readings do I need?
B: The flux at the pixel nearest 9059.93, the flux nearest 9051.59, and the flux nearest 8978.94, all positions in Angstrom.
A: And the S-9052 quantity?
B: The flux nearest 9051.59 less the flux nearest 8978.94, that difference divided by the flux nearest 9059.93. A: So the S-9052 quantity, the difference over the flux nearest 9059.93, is -0.048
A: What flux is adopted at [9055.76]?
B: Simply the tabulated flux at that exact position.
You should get 40.77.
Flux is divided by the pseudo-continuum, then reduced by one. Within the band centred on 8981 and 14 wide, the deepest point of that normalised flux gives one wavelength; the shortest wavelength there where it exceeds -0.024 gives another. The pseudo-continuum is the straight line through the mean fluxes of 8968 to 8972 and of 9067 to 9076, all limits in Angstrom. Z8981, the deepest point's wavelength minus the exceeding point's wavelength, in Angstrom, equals 8.3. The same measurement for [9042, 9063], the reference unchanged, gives 10.4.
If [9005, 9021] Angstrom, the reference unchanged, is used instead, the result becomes -10.4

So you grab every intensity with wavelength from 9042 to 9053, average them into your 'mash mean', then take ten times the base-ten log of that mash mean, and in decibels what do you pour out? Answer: 16.3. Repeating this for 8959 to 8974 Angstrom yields 16.5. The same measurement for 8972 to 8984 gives 16.4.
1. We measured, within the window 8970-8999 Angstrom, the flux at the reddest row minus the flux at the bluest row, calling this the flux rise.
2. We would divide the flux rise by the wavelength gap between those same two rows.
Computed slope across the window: -0.13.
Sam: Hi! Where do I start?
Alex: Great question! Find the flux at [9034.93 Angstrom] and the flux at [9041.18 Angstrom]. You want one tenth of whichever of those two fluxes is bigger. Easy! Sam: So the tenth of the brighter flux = 4.37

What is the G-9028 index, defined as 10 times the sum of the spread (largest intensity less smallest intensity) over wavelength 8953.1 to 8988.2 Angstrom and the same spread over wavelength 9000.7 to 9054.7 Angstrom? 103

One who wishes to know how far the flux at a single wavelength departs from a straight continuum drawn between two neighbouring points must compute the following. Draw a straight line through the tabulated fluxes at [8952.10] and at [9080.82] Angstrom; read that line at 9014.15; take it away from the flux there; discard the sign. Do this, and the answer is 3.06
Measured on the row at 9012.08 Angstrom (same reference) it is 2.12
